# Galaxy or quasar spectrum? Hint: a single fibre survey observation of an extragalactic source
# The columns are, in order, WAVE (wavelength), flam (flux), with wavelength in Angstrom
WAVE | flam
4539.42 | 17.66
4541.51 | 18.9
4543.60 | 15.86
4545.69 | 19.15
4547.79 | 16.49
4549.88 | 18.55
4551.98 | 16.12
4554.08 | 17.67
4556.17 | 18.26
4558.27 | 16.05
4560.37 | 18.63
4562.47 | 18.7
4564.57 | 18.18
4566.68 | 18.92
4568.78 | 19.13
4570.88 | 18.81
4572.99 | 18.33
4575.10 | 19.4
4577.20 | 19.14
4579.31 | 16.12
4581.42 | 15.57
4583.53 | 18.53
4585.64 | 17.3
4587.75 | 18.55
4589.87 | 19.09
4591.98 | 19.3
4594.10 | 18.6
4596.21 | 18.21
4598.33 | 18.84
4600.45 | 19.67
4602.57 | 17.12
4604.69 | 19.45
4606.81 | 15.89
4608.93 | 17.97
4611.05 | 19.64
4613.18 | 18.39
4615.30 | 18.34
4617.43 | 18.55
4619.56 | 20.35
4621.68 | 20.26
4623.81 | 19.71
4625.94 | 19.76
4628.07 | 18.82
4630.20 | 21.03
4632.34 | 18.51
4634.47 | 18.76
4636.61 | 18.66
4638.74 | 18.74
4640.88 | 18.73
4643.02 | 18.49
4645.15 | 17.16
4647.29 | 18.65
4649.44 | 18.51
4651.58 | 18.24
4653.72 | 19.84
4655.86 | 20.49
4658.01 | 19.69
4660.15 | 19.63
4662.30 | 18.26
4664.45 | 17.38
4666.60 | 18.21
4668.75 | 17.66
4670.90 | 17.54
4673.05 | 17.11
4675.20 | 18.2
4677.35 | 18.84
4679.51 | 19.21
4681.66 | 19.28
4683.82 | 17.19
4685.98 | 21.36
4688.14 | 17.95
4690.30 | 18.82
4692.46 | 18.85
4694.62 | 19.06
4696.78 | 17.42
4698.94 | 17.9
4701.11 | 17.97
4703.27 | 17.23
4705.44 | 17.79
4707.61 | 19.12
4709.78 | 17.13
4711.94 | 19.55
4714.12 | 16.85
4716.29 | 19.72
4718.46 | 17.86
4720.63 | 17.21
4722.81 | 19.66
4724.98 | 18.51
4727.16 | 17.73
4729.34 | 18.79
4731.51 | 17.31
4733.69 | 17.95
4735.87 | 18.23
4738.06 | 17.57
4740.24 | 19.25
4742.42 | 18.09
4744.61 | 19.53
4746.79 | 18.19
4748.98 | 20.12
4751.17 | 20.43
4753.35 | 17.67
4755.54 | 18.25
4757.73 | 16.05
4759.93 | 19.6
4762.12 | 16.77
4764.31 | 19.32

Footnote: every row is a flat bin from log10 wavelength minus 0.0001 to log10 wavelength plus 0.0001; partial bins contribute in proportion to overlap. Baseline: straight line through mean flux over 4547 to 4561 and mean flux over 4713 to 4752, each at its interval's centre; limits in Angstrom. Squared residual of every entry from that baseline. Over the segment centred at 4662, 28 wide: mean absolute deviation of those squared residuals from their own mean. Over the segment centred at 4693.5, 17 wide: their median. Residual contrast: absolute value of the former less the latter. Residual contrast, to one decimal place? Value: 1.1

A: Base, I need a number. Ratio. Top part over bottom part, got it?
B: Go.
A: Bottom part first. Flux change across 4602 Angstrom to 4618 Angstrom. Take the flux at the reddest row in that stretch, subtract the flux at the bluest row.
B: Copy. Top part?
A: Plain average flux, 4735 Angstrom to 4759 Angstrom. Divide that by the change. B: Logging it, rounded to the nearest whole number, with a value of 13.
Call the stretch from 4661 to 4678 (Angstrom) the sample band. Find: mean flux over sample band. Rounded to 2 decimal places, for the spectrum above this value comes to 17.90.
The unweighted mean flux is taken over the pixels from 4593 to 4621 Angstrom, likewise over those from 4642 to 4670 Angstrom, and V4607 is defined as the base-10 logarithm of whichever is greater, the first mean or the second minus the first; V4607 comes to 1.27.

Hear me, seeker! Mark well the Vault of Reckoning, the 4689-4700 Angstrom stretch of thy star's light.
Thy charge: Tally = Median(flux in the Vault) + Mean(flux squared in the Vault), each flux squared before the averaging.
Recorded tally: 358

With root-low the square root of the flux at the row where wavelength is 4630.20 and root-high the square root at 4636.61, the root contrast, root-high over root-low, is 0.94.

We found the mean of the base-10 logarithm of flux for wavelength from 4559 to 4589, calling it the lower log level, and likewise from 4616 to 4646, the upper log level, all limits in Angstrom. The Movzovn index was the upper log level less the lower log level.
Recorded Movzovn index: 0.021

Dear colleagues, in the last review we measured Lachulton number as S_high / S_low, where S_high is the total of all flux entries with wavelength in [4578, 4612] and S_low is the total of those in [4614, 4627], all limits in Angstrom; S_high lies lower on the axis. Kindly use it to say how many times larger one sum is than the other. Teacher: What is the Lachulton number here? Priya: 2.5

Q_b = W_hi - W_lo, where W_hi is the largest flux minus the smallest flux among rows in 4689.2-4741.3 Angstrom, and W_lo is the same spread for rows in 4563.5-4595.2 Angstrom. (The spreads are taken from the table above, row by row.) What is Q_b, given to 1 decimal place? -1.0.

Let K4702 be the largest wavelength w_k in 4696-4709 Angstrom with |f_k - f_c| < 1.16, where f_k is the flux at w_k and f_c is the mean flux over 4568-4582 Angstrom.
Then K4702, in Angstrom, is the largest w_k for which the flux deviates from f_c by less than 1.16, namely 4707.61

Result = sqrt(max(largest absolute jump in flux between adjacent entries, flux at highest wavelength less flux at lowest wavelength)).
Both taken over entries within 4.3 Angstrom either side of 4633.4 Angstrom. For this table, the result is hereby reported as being 1.6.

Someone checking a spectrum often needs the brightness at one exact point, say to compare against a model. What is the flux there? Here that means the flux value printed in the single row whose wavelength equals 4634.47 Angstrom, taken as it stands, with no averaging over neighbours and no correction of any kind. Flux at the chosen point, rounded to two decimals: 18.76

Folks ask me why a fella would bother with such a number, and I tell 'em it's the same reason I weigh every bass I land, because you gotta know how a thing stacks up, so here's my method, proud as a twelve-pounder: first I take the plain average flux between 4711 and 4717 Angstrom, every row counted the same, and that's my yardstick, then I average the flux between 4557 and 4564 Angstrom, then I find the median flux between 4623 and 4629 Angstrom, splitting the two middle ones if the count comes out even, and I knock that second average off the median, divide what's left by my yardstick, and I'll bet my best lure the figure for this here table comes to 0.10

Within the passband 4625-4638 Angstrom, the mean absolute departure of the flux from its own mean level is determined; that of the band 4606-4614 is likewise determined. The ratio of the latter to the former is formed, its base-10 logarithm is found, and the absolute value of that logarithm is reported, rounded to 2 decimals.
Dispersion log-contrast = 0.14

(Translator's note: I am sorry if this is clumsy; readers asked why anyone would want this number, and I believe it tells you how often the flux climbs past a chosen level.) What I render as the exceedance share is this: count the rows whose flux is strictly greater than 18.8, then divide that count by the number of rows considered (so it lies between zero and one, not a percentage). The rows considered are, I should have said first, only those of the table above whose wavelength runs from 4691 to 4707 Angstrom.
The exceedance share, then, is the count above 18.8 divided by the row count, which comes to 0.29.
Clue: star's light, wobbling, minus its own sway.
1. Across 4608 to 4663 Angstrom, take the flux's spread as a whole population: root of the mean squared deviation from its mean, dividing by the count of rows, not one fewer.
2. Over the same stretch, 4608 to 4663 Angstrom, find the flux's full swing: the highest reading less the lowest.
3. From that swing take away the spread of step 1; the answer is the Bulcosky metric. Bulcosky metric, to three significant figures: 2.98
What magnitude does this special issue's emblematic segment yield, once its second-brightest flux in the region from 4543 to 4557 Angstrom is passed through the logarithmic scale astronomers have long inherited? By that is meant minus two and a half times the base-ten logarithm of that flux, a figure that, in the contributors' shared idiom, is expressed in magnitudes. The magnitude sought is -3.17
